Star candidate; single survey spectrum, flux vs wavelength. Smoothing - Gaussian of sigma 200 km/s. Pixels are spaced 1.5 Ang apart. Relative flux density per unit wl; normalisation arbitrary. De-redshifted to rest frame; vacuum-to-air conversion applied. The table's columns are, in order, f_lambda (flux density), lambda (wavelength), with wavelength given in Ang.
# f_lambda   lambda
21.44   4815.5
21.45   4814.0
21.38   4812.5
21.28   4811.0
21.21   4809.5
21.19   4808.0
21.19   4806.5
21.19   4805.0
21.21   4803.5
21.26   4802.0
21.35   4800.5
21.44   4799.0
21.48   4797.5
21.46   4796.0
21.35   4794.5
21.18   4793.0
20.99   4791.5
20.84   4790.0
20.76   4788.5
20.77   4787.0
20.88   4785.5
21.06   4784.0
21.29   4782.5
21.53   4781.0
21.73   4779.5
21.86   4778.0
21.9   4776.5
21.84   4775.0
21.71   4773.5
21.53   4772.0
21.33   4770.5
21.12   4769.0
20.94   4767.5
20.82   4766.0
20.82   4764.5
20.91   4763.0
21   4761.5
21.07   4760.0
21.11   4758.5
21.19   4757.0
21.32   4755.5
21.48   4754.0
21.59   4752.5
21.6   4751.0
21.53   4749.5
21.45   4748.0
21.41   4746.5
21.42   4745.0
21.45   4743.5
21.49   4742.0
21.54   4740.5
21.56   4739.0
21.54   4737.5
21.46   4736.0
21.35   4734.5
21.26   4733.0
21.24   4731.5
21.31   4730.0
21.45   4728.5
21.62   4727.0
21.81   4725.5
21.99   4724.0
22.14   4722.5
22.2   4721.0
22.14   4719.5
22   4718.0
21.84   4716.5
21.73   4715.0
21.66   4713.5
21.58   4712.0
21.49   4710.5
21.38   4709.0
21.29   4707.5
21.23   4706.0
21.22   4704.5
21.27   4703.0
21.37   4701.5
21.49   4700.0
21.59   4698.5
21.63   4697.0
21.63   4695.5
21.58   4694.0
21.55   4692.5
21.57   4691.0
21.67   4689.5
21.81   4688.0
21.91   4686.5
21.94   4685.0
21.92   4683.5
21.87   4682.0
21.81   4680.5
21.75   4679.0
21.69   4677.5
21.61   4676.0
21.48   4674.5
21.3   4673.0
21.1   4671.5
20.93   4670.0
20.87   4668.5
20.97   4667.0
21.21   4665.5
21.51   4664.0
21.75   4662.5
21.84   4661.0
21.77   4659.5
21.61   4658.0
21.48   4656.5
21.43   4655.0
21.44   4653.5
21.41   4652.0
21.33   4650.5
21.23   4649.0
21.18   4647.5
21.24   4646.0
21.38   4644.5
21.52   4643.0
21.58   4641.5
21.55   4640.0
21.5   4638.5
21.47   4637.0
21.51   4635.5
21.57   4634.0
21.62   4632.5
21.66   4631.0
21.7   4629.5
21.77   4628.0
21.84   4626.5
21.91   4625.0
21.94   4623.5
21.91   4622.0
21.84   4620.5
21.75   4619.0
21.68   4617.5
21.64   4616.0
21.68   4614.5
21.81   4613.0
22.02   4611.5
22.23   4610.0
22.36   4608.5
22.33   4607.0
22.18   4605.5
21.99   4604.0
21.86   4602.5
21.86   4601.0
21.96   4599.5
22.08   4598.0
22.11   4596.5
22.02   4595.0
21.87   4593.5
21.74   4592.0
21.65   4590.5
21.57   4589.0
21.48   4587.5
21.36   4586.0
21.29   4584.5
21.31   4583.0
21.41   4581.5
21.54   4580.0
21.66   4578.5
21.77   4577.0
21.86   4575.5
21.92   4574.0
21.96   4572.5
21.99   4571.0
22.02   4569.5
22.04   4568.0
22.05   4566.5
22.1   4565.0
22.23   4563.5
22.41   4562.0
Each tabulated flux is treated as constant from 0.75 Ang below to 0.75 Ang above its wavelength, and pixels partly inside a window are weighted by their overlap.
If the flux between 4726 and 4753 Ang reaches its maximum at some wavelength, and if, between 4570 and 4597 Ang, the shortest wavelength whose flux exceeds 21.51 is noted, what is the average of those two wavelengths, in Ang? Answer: 4649.0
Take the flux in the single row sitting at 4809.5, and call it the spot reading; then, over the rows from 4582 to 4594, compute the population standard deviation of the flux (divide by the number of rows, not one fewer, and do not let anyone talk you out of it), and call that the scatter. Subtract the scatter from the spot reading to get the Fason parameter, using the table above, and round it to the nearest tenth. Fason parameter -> 21.0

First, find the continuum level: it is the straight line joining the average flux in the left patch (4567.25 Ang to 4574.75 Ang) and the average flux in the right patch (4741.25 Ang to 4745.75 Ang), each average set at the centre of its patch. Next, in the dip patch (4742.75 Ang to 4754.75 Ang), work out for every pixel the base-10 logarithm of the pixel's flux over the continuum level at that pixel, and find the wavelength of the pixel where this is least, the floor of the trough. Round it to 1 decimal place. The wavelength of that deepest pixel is 4746.5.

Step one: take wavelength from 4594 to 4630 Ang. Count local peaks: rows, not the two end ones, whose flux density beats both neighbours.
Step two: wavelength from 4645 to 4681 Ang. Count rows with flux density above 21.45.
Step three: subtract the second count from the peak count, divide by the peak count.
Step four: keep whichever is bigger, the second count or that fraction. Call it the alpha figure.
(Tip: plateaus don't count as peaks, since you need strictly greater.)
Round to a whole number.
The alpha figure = 11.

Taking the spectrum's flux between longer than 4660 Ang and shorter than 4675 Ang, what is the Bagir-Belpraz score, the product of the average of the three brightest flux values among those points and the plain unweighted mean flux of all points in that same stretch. 462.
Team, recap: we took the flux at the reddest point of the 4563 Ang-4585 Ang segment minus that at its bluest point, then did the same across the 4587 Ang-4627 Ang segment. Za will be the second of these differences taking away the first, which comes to 1.3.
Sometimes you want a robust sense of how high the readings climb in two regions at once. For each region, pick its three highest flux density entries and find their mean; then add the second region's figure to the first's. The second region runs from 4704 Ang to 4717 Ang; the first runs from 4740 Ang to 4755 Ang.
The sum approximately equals 43.3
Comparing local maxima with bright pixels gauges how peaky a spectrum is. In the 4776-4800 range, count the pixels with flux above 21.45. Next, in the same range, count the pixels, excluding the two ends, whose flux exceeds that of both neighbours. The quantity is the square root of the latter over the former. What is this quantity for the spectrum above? 0.41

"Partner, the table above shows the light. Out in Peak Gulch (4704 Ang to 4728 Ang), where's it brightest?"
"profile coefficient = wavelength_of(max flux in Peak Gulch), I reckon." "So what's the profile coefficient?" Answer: 4721.0 Ang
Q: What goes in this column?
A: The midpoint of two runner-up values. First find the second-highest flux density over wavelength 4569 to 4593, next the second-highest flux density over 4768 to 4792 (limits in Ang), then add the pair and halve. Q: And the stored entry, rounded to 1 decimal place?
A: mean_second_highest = 21.9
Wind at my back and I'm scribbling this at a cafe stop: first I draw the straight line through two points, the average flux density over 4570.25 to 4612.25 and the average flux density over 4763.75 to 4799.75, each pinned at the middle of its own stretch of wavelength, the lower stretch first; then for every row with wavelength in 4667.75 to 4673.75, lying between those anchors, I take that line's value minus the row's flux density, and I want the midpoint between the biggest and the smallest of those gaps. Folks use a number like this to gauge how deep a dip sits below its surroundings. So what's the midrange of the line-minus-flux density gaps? 0.5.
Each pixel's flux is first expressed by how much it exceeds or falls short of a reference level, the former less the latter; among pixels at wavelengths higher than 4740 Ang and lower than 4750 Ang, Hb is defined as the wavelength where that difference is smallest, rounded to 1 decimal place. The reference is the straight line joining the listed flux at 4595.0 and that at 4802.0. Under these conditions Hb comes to 4746.5 Ang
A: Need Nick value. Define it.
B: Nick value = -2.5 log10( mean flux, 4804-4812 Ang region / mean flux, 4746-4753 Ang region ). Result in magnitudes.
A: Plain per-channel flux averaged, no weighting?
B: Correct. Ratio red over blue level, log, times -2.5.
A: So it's 0.015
